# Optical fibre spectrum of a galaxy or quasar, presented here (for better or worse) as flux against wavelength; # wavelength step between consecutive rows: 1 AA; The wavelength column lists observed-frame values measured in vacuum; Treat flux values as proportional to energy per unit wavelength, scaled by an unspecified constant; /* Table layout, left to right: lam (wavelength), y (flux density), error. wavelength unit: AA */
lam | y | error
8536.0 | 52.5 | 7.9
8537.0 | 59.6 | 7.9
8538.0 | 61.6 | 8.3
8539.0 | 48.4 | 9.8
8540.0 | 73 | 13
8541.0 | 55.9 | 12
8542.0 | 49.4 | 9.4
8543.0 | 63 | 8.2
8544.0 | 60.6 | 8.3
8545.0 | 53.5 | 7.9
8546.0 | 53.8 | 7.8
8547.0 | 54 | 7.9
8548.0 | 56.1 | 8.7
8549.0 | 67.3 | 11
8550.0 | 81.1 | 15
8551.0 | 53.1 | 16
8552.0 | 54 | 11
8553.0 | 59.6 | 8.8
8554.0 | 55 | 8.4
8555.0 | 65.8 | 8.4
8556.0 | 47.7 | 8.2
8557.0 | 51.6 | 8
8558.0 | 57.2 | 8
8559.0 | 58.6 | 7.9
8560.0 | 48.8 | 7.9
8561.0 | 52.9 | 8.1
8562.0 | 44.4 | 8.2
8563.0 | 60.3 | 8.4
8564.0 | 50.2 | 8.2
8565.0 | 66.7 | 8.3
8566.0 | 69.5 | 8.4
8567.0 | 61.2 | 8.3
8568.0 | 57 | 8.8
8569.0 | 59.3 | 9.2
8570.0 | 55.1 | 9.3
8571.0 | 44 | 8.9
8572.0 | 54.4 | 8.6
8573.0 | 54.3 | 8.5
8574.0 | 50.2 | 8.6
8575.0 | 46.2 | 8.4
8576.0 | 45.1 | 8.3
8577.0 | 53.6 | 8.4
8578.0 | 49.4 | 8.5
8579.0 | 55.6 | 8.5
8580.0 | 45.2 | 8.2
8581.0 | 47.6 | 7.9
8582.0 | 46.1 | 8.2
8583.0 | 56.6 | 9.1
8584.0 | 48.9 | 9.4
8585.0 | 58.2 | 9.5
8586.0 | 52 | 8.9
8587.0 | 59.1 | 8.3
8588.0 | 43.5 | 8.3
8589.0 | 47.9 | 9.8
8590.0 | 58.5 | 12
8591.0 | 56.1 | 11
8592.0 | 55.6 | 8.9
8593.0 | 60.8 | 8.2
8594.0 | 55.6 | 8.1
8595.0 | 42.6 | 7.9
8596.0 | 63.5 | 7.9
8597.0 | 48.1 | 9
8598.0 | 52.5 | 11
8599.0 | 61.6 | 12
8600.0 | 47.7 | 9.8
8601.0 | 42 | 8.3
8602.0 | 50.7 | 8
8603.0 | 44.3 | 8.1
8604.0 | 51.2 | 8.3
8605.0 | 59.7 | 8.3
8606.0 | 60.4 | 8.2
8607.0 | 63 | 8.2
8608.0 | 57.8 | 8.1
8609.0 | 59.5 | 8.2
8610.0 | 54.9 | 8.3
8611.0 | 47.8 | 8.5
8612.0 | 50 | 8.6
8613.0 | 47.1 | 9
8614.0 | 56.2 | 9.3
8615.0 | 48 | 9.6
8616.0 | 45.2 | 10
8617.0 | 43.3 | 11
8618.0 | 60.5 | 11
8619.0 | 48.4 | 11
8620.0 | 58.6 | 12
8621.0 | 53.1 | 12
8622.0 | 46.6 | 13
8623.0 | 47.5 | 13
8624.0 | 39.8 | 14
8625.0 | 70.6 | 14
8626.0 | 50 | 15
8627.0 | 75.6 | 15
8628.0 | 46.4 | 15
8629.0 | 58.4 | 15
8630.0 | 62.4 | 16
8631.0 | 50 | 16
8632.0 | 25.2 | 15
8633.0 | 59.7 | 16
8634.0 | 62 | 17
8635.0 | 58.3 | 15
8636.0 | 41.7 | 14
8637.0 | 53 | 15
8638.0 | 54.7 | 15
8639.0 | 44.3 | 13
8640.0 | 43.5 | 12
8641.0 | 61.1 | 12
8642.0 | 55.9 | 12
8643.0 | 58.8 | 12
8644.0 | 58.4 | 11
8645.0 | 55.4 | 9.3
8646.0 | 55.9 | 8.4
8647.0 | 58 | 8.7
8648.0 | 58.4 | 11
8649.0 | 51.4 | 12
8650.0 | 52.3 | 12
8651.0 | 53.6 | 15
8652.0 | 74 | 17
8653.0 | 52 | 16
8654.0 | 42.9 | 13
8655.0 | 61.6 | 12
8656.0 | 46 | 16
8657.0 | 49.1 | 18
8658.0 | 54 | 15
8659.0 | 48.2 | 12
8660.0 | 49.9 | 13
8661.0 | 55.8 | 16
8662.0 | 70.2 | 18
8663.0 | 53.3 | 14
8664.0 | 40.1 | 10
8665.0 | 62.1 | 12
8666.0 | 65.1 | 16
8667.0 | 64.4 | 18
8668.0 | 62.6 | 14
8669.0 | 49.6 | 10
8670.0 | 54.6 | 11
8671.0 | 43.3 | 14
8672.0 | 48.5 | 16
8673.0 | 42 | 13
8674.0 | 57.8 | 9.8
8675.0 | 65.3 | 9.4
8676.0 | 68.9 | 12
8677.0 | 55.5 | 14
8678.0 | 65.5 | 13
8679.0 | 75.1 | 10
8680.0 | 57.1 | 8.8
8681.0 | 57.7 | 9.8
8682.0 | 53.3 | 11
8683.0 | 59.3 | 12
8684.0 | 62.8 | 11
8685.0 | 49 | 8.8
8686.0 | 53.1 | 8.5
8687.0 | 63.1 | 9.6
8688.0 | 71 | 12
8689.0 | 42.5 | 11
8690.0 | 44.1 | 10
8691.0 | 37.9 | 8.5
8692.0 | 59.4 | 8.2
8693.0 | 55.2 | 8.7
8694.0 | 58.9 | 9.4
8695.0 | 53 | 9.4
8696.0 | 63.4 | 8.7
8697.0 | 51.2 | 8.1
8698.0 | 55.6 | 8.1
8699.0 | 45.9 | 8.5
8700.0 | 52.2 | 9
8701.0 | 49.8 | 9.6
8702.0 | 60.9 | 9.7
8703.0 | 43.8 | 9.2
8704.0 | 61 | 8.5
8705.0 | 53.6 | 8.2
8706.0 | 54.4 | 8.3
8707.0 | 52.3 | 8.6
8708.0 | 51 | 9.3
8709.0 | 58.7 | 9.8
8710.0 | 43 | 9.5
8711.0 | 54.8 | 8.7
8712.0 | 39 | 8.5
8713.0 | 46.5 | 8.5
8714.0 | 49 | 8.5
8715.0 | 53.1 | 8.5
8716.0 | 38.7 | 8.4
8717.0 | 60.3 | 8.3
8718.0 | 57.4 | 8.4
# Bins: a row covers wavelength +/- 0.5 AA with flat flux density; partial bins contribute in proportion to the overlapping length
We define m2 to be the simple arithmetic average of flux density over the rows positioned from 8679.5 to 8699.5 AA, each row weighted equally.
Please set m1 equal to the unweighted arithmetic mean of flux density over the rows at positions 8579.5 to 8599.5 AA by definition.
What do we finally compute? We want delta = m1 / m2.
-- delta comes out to 0.97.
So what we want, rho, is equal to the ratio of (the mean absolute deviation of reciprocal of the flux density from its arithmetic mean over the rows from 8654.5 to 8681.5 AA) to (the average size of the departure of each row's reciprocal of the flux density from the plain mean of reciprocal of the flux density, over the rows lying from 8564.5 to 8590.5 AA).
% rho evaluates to 1.20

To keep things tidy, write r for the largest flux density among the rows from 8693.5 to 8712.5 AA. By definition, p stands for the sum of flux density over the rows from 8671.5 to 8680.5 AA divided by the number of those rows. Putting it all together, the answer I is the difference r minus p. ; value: 4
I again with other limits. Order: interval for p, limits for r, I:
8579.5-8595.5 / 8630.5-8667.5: 22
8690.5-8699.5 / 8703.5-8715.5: 8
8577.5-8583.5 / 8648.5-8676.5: 24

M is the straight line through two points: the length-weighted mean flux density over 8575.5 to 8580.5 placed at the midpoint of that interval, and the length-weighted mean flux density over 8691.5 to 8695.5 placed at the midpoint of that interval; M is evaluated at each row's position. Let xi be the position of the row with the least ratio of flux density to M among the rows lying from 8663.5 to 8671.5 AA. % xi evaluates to 8664.0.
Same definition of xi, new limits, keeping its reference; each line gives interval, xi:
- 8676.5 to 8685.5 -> 8685.0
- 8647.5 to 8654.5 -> 8654.0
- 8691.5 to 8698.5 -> 8697.0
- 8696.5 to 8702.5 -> 8699.0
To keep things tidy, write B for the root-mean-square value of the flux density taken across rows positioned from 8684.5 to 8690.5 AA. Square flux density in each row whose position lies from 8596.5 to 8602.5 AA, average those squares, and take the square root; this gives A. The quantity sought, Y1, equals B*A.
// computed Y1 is 2781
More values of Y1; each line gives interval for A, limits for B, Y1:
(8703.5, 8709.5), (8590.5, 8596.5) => 3100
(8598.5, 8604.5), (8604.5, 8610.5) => 2962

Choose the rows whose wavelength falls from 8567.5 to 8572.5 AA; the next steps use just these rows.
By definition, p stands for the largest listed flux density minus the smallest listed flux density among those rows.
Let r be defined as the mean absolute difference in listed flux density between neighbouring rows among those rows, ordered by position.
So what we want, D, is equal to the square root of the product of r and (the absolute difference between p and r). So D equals 8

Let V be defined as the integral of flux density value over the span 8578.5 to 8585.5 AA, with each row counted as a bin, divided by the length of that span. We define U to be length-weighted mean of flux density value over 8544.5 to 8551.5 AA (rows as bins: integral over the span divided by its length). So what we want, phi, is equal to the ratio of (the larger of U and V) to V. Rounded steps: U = 59.8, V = 51.2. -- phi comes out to 1.17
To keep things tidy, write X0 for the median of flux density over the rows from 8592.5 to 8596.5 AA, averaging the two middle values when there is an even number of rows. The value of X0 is 58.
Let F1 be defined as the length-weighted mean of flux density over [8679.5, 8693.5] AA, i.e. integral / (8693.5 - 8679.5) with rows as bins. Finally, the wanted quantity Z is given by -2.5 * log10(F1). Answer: -4.34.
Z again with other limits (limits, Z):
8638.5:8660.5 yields -4.33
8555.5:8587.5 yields -4.32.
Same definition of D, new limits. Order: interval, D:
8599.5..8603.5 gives 3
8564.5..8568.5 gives 6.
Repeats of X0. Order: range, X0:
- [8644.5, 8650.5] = 56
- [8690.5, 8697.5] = 55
